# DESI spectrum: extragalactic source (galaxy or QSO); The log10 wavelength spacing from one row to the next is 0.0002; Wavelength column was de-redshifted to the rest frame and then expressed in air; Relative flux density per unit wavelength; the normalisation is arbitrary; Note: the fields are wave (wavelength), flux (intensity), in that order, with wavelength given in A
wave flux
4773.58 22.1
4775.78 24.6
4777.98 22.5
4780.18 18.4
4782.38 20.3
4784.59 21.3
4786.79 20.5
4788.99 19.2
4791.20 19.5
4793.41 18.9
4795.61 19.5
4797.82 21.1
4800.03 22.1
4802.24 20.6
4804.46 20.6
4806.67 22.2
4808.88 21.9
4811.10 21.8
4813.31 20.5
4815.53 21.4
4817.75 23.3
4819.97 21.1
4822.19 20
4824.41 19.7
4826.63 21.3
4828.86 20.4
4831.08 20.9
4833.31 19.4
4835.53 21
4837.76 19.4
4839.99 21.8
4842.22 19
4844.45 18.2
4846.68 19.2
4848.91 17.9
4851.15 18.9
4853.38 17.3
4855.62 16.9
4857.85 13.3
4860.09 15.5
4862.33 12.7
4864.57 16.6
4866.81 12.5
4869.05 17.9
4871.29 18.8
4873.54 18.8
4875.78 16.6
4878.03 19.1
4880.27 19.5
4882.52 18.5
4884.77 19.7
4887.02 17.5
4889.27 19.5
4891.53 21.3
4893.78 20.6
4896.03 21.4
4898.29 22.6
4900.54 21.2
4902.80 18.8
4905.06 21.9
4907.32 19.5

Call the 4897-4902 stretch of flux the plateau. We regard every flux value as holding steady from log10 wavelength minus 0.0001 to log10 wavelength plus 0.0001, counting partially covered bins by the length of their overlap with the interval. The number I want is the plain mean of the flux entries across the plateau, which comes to 22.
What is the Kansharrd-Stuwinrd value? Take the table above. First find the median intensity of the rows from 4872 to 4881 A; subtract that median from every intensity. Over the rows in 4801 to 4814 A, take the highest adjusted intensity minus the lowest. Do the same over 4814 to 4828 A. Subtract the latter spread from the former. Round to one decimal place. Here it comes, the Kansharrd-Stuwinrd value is -1.9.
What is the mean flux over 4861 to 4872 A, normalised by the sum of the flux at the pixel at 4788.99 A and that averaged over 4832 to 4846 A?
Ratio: 0.40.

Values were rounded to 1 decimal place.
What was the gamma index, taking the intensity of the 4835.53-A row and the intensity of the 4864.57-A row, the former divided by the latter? 1.3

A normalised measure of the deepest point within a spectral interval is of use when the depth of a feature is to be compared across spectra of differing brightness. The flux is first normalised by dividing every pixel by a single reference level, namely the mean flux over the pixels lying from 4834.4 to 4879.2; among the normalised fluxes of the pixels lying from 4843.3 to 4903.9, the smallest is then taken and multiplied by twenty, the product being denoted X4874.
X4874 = 14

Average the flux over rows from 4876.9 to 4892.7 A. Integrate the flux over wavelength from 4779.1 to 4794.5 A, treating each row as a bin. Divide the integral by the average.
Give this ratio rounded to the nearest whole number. 16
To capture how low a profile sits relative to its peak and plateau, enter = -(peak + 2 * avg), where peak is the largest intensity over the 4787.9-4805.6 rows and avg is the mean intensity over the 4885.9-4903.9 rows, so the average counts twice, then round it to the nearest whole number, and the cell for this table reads -63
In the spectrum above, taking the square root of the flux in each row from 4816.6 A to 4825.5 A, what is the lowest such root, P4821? 4.44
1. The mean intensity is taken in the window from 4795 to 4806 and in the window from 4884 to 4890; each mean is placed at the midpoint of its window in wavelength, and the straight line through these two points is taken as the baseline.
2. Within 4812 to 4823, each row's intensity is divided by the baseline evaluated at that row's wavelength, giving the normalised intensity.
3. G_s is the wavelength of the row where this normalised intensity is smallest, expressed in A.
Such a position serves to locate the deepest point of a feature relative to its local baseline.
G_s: 4822.19 A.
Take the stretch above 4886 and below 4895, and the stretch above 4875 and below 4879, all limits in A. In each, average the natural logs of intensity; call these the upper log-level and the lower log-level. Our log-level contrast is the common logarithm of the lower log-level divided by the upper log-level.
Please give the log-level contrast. -0.015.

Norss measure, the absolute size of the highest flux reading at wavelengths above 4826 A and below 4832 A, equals 21.30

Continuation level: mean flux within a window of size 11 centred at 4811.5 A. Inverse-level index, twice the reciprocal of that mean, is 0.093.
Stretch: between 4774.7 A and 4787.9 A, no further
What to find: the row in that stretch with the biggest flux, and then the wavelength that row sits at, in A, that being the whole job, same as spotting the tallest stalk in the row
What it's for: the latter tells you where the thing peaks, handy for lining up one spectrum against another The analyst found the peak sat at 4775.78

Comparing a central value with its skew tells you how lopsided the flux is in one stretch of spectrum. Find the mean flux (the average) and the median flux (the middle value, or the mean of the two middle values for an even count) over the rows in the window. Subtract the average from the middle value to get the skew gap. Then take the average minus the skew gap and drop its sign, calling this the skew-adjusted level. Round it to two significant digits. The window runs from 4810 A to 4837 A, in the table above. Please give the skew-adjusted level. 21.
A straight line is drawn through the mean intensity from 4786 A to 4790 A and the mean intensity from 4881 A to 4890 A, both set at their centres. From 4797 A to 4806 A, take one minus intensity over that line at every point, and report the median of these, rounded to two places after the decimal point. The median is -0.06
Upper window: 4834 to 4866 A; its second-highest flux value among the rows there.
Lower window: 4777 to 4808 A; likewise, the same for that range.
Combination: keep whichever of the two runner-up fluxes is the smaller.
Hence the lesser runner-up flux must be 21.0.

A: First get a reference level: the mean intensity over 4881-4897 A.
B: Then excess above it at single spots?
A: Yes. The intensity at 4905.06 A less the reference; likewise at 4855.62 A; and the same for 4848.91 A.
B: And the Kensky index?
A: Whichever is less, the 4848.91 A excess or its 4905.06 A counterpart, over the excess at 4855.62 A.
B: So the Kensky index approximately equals 0.65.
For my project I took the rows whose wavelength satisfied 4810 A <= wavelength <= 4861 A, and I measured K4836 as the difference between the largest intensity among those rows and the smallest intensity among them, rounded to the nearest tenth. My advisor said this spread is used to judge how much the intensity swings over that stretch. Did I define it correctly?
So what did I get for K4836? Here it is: 10.0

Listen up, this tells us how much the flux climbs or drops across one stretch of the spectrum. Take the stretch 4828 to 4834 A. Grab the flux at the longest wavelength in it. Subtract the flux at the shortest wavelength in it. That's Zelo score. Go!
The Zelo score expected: -1.0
